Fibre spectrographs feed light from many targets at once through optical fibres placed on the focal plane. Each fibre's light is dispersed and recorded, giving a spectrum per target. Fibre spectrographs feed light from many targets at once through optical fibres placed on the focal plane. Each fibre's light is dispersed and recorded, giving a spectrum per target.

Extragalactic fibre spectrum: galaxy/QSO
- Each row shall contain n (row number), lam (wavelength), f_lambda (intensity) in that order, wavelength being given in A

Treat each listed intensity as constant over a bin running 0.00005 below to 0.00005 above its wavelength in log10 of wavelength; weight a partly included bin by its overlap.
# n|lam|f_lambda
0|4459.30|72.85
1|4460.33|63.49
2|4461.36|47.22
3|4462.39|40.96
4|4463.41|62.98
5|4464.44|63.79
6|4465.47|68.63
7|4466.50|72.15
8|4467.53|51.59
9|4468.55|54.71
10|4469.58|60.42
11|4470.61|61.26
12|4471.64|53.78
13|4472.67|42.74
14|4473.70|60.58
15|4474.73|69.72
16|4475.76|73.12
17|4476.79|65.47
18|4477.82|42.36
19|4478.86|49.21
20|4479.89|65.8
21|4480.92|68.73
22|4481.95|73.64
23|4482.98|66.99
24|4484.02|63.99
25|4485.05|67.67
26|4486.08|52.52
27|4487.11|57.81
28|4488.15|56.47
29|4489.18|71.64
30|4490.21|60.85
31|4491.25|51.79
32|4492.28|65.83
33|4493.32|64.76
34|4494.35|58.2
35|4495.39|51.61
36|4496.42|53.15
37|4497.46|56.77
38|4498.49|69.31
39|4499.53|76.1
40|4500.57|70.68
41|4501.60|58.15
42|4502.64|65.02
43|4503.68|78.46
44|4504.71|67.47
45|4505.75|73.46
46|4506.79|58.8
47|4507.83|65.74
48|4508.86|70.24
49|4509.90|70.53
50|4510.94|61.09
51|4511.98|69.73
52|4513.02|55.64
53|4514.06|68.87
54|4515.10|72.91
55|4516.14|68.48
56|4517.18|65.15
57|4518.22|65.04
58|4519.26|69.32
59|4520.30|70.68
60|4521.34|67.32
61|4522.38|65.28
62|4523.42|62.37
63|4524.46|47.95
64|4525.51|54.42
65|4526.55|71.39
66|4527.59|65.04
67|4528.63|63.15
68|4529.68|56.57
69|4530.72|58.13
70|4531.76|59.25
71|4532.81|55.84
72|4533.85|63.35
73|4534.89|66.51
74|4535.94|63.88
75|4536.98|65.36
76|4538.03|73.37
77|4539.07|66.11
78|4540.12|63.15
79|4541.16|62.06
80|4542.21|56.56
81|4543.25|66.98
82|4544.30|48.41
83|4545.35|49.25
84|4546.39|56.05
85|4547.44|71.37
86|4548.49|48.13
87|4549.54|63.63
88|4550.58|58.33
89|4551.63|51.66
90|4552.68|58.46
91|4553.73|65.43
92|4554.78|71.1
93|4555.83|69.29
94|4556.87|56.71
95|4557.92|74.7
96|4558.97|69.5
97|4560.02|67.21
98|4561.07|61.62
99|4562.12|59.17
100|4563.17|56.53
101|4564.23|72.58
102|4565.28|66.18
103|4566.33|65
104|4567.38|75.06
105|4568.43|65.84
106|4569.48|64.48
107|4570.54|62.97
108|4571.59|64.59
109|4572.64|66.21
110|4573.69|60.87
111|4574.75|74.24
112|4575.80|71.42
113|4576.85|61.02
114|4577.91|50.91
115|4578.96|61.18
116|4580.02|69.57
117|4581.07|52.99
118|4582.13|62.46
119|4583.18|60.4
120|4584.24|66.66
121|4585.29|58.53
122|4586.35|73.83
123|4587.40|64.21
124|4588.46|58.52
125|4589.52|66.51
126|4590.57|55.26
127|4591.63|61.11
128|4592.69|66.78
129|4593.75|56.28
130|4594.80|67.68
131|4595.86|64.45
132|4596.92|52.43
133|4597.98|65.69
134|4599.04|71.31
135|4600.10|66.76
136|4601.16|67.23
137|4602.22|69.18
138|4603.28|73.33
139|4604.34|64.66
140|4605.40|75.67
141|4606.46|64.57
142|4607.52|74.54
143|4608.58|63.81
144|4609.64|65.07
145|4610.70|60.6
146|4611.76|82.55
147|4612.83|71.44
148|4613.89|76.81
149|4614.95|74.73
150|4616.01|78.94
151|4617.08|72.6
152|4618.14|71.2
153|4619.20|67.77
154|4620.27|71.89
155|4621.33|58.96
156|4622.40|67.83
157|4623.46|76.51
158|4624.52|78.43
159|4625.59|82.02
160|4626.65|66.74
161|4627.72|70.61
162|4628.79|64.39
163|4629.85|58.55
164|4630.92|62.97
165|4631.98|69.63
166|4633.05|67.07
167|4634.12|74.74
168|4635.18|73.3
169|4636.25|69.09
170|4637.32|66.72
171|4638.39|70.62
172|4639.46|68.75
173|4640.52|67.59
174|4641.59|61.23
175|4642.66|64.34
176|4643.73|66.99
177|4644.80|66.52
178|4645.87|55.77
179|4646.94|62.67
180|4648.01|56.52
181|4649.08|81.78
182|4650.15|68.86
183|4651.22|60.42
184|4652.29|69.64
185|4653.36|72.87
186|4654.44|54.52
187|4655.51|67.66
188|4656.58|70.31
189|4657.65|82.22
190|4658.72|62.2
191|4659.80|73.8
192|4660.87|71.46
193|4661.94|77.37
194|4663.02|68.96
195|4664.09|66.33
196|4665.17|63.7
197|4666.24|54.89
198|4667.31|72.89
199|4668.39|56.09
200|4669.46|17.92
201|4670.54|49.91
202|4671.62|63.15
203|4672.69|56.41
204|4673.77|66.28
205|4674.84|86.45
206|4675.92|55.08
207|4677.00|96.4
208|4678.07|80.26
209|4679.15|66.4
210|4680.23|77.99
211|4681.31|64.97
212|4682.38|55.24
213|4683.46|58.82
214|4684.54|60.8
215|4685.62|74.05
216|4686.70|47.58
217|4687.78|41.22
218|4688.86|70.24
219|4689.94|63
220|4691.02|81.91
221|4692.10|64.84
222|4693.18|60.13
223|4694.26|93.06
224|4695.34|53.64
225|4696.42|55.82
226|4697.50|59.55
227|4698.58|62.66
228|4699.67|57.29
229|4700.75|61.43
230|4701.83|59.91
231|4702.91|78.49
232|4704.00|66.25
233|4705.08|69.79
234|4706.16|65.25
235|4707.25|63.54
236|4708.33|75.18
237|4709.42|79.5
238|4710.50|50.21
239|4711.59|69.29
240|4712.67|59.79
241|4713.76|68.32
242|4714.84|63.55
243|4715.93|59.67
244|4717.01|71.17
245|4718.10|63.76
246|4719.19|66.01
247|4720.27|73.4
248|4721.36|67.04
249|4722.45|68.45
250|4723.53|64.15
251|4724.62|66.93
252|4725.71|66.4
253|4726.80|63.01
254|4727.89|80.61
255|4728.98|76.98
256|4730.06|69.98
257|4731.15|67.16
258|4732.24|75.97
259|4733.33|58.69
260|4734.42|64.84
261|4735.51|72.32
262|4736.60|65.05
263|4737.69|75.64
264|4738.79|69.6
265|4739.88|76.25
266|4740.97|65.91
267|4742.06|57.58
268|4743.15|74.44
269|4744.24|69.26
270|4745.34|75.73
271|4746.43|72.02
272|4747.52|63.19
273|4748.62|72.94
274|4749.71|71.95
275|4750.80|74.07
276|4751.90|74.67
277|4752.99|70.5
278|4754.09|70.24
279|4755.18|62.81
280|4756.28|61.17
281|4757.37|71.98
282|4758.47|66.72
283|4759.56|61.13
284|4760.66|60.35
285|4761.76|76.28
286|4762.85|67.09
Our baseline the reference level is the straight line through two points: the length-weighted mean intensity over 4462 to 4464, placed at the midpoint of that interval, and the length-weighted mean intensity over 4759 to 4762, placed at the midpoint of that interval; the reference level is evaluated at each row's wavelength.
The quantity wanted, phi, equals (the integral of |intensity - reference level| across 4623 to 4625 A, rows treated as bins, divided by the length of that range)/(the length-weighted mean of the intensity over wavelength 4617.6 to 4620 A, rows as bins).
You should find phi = 0.258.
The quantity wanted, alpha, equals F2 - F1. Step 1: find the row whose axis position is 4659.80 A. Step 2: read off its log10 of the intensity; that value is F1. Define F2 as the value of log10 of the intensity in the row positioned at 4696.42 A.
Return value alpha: -0.12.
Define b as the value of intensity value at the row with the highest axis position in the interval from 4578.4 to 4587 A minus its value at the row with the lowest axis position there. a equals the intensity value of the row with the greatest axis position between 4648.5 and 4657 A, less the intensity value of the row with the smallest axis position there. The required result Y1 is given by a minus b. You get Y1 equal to -24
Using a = -11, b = 13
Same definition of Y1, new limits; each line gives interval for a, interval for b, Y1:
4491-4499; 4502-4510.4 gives 12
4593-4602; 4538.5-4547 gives 21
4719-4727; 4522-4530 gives 6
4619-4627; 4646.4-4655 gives 7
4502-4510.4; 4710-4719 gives -8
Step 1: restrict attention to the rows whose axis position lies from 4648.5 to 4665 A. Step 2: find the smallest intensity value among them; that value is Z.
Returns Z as 54.52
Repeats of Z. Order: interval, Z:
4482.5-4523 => 51.61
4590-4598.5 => 52.43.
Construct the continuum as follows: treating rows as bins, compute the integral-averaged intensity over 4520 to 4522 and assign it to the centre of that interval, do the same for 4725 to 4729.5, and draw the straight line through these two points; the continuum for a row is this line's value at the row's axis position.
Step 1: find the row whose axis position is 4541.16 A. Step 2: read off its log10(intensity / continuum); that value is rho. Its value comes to -0.05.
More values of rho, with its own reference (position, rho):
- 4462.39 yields -0.22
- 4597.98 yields -0.03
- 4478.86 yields -0.14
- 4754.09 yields -0.01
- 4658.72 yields -0.05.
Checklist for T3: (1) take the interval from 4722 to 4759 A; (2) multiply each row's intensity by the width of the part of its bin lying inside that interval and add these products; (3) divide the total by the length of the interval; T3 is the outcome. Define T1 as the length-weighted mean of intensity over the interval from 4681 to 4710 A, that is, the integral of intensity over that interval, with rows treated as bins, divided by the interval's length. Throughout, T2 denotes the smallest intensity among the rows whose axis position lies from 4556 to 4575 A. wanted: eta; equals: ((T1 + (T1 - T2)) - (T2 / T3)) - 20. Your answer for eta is 52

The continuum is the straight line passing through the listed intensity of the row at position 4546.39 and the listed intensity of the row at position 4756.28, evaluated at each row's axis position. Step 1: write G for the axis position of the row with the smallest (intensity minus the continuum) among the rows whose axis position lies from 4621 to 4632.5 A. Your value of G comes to 4629.85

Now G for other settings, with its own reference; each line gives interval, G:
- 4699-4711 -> 4710.50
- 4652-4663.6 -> 4654.44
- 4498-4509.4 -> 4501.60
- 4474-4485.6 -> 4477.82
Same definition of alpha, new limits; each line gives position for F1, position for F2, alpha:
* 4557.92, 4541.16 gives -0.08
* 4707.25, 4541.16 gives -0.01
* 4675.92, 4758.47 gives 0.08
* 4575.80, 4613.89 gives 0.03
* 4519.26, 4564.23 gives 0.02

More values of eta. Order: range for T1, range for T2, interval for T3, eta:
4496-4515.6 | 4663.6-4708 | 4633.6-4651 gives 95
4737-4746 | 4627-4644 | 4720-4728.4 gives 61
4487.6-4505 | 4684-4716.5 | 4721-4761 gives 65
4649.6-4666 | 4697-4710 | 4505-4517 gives 59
